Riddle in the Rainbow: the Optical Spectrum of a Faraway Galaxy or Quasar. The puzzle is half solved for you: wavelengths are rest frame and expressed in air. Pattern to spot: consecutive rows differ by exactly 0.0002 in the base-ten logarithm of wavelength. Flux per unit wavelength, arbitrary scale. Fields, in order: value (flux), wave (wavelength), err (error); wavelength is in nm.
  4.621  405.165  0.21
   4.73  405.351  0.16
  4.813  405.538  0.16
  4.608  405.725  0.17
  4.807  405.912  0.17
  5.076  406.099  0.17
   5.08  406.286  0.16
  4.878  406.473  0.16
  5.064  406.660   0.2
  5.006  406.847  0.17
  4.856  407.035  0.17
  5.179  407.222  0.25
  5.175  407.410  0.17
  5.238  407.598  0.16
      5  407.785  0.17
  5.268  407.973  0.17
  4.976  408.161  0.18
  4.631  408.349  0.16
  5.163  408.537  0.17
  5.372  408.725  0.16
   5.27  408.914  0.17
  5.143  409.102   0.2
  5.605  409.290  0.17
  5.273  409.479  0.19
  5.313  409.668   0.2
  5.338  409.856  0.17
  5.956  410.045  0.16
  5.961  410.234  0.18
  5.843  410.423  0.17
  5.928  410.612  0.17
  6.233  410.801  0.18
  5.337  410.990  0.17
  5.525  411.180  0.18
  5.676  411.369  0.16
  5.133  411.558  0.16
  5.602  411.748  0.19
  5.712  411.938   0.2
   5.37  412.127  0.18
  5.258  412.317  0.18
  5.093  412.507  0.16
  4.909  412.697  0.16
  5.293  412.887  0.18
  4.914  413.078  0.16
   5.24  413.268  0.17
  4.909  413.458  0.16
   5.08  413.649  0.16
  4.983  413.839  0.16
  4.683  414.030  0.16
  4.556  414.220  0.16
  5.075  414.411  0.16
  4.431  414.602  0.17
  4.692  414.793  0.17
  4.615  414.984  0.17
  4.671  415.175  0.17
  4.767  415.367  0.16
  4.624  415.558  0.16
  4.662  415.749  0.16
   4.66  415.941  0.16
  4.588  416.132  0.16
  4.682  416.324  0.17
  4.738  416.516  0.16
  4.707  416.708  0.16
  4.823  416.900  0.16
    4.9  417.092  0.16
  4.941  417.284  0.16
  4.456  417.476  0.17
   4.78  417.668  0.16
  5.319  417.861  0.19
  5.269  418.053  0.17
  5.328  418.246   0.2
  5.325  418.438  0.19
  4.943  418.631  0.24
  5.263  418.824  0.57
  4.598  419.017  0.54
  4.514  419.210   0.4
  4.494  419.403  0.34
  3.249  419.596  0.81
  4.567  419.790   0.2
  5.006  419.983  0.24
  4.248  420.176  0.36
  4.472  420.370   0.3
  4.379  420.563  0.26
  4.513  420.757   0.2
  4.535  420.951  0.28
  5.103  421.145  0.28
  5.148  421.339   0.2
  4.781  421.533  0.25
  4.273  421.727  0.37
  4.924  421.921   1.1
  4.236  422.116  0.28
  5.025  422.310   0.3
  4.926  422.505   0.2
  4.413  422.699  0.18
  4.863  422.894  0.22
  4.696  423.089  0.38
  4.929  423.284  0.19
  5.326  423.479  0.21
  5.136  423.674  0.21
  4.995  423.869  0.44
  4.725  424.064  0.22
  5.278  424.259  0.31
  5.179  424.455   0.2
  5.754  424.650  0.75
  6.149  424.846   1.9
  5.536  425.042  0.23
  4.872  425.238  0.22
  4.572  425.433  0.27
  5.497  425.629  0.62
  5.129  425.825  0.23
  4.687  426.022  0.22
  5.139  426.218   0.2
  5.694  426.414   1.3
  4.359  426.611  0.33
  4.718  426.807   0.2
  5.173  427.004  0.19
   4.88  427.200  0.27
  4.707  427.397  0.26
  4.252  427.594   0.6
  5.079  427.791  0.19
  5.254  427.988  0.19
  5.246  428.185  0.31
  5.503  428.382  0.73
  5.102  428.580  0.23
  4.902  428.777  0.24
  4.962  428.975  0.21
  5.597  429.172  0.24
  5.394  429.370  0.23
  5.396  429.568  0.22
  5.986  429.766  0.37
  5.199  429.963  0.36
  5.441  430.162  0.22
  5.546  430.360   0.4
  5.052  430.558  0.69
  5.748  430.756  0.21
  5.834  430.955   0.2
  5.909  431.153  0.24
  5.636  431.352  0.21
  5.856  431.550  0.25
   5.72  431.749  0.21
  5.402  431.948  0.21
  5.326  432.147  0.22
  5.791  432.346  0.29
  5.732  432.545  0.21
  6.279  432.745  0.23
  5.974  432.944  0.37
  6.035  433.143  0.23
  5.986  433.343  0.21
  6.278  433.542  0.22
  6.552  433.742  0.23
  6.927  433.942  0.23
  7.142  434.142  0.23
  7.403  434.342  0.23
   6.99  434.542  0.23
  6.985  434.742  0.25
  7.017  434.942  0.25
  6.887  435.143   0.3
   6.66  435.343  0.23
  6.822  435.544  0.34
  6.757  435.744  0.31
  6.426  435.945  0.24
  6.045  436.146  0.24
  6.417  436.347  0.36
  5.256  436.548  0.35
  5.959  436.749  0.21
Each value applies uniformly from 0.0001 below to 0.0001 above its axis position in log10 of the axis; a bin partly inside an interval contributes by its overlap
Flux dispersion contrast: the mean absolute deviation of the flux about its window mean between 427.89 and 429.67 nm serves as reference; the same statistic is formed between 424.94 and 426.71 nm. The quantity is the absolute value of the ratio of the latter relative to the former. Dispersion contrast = 2.0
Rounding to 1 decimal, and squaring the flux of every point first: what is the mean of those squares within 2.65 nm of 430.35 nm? 30.5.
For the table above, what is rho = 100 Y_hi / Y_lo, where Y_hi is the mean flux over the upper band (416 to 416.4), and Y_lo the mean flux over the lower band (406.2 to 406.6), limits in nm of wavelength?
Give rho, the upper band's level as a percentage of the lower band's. 93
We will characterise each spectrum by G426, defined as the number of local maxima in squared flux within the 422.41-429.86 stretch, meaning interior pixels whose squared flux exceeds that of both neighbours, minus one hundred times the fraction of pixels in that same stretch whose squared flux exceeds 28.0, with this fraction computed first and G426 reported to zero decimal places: -19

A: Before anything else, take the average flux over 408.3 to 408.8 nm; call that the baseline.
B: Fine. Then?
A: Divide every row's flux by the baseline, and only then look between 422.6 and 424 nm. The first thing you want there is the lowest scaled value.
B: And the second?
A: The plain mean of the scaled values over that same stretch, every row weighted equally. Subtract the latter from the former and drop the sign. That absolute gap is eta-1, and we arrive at 0.10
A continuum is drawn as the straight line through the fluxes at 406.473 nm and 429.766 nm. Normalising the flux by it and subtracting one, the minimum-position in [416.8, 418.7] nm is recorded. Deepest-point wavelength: 417.476 nm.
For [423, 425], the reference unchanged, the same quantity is 424.064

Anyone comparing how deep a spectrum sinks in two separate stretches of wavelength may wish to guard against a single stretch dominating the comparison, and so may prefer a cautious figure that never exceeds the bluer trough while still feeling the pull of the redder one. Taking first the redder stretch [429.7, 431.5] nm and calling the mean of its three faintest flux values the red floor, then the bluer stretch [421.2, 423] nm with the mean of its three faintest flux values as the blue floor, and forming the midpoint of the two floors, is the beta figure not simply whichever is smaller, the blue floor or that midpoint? 4.3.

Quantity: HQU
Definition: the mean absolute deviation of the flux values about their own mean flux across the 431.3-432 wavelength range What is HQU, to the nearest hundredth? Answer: 0.13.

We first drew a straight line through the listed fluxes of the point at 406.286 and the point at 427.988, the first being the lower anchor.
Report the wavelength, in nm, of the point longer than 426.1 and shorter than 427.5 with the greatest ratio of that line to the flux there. 426.611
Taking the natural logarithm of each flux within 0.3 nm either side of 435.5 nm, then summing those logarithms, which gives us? 5.7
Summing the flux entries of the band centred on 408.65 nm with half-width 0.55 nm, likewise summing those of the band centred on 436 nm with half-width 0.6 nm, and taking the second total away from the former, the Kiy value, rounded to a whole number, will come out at -7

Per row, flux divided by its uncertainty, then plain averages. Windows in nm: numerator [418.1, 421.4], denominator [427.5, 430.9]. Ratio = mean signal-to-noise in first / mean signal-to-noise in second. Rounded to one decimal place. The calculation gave 0.9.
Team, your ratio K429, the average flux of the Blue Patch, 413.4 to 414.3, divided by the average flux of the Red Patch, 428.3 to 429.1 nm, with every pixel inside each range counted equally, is 0.95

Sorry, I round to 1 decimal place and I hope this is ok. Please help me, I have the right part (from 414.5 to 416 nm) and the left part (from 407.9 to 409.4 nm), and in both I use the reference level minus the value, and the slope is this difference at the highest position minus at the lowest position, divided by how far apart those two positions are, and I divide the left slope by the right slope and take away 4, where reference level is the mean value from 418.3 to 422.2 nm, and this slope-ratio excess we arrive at -2.5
